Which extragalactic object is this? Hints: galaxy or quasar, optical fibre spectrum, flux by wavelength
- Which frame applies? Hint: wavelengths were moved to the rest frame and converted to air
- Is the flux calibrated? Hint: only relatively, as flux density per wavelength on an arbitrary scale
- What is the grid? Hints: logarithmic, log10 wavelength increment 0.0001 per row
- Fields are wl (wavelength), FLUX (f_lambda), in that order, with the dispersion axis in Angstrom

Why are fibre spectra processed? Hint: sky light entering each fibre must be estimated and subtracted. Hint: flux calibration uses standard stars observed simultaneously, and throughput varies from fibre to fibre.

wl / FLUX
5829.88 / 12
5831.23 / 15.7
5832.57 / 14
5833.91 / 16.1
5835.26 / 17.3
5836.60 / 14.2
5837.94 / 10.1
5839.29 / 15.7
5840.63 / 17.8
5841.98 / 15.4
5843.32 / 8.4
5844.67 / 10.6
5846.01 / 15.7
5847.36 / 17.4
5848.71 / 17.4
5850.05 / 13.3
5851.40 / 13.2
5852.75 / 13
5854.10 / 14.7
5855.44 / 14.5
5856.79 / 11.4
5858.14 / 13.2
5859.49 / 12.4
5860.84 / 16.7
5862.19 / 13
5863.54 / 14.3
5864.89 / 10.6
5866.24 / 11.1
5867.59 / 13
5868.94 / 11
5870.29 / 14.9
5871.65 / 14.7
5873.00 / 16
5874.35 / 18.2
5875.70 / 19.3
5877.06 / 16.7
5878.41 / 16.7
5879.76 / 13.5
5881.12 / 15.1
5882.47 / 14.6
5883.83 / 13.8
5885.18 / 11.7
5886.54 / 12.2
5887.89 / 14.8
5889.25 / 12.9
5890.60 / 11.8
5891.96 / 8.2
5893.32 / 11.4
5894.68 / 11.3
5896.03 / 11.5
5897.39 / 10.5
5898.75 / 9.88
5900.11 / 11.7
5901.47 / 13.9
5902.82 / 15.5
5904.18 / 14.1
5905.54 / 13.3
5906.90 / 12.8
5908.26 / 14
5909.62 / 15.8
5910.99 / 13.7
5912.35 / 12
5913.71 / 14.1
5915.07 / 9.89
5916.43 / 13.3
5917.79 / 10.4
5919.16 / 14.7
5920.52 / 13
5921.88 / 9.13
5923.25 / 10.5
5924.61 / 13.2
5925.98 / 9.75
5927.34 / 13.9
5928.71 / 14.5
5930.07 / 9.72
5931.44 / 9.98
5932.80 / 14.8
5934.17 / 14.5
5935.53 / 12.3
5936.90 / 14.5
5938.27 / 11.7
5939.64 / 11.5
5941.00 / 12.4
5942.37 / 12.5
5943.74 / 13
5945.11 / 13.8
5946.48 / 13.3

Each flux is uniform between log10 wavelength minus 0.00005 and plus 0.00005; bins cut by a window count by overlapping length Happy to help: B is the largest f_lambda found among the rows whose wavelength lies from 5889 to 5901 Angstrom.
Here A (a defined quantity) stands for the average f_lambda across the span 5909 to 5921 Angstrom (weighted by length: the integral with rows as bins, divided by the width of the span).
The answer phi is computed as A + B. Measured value 25.9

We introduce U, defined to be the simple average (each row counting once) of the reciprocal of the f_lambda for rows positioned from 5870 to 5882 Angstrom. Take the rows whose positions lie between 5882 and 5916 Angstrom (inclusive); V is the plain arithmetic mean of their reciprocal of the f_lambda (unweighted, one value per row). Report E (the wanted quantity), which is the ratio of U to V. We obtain 0.77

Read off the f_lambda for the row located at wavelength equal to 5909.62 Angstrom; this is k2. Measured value 15.8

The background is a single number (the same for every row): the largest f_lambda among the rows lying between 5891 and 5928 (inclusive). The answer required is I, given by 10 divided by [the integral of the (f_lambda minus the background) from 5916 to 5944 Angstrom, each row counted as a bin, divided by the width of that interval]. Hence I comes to -2.9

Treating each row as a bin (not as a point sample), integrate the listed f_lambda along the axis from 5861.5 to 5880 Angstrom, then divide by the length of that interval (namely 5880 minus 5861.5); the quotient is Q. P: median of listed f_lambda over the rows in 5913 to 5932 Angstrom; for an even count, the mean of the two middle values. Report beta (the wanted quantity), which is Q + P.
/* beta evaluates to 26.3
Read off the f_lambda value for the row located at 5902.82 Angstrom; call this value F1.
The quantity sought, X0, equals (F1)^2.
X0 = 240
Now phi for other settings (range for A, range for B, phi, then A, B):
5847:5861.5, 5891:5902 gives 28.1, 14.2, 13.9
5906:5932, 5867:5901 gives 31.7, 12.4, 19.3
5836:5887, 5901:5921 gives 29.9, 14.1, 15.8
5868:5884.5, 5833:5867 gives 33.1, 15.3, 17.8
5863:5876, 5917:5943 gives 29.0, 14.2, 14.8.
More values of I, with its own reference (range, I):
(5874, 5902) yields -3.9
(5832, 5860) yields -5.9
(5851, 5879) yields -6.3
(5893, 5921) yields -3.2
